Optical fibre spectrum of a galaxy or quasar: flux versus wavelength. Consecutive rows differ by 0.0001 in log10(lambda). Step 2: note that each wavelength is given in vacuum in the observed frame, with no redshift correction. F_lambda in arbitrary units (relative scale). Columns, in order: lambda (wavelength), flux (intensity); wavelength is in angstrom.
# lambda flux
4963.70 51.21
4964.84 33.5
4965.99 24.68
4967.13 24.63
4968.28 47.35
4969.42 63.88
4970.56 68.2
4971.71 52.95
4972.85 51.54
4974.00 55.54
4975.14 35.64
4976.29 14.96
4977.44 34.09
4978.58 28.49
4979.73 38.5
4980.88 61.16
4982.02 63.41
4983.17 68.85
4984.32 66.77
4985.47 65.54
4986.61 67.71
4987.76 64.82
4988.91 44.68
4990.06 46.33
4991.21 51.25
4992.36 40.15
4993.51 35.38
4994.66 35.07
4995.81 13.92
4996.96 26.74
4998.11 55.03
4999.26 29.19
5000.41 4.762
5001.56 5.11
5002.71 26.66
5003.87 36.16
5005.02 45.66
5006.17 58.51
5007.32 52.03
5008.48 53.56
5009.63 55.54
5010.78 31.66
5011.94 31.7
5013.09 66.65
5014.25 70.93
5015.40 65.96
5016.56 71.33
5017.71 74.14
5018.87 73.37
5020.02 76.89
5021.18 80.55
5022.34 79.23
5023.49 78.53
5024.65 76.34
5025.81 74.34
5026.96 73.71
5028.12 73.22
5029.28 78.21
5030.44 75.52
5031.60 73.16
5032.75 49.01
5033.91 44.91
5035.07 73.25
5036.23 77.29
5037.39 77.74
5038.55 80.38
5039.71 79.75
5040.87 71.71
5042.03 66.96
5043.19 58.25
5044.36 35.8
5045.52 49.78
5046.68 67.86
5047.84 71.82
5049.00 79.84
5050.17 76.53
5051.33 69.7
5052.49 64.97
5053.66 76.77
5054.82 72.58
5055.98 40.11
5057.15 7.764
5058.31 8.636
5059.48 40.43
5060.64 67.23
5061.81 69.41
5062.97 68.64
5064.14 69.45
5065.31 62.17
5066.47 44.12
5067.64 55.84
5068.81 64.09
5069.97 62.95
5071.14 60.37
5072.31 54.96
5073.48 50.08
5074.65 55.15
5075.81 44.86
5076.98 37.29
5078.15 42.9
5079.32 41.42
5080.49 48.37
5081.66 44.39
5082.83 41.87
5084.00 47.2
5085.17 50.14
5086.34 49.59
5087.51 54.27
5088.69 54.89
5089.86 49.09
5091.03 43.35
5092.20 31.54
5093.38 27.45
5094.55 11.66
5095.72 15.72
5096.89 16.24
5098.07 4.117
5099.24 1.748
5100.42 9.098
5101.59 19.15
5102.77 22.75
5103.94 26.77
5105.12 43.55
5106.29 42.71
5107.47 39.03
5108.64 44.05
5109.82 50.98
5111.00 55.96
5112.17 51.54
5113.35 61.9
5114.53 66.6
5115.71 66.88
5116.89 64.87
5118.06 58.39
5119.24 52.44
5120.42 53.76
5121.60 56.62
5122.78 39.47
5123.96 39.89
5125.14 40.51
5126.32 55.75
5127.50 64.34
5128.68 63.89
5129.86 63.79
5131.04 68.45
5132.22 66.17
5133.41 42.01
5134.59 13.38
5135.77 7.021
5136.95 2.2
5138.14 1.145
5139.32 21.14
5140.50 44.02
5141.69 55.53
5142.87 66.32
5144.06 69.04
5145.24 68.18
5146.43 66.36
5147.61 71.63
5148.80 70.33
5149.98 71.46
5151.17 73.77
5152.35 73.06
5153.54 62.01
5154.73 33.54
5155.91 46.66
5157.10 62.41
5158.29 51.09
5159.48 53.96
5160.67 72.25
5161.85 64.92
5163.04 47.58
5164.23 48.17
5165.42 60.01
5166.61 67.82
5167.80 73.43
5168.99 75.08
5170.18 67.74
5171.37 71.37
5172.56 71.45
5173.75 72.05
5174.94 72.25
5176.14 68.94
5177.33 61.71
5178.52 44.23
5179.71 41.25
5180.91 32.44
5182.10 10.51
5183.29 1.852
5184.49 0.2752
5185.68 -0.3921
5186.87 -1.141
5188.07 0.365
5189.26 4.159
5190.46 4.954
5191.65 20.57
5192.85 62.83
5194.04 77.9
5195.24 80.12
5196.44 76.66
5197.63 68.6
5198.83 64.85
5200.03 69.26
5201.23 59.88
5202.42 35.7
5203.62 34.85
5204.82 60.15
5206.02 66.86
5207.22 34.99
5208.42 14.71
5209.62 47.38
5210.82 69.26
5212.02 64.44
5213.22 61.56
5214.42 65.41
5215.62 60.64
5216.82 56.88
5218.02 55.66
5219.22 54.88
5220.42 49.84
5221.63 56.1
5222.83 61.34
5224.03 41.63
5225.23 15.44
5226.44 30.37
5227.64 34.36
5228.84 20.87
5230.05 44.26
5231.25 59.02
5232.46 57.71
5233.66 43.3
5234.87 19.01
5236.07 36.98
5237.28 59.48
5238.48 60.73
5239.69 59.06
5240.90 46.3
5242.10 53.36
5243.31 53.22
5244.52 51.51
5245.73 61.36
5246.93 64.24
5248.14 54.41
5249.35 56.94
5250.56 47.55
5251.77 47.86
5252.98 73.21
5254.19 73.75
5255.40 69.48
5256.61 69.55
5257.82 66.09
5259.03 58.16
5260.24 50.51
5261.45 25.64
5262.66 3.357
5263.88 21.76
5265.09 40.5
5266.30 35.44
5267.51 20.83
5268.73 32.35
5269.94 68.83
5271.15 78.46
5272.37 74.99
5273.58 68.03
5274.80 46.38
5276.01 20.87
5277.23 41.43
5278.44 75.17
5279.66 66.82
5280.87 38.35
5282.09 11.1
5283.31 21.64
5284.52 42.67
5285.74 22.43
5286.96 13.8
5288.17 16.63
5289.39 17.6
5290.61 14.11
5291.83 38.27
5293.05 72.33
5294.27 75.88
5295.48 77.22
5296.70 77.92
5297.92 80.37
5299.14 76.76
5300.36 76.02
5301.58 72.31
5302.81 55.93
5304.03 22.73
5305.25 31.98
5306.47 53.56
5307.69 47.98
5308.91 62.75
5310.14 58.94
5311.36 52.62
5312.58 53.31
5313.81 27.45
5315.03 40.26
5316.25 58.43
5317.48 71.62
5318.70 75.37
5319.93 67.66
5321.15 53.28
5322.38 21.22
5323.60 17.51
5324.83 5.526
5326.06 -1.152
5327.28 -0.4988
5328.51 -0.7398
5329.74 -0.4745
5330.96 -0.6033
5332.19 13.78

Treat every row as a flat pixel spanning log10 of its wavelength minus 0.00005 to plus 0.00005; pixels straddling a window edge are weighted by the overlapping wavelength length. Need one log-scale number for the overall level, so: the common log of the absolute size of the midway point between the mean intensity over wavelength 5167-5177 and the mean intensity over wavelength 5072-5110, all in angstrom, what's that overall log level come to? 1.73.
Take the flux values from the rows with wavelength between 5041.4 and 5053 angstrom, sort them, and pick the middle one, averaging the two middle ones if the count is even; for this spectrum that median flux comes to 67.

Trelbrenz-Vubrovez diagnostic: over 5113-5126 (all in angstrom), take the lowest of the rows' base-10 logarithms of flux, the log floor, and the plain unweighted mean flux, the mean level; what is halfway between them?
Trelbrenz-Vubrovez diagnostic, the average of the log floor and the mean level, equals 28.1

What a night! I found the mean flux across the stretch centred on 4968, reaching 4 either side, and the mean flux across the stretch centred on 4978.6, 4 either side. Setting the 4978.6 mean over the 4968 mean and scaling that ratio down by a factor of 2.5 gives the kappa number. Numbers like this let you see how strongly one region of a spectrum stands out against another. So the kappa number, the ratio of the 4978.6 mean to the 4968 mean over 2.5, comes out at 0.35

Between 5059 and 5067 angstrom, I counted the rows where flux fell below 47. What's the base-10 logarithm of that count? 0.3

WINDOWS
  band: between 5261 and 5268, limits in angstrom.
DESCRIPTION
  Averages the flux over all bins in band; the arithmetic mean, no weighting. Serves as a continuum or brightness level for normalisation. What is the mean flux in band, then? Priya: 25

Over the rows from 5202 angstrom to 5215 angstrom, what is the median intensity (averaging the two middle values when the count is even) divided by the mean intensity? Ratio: 1.19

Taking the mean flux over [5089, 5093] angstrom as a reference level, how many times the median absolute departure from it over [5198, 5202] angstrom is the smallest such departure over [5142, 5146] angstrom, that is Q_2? 1.1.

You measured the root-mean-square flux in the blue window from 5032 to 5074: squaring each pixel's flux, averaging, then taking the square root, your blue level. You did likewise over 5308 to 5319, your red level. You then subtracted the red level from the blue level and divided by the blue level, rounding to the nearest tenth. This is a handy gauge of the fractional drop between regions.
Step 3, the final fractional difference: 0.1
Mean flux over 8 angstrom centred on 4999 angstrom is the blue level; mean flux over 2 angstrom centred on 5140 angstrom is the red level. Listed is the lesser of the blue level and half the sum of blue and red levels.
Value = 23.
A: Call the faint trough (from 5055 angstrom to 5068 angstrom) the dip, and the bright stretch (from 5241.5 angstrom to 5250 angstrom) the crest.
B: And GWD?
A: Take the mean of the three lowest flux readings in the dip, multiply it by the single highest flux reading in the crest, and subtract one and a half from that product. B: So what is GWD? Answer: 1209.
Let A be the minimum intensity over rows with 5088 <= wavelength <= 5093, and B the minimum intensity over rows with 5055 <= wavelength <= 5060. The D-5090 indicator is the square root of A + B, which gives 6.3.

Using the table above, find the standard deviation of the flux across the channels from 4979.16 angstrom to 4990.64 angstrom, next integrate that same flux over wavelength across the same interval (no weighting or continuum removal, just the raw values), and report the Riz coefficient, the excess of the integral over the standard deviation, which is 664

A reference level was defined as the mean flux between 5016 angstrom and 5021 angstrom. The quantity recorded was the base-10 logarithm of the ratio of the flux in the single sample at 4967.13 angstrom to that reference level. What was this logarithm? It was -0.48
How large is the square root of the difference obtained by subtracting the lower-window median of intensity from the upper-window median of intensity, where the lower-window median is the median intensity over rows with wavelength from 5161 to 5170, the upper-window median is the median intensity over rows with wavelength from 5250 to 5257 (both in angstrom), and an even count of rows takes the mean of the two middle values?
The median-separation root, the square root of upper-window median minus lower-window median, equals 2.1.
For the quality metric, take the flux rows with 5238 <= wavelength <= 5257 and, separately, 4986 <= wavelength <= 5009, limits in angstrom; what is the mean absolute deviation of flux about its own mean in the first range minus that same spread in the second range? -6.9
